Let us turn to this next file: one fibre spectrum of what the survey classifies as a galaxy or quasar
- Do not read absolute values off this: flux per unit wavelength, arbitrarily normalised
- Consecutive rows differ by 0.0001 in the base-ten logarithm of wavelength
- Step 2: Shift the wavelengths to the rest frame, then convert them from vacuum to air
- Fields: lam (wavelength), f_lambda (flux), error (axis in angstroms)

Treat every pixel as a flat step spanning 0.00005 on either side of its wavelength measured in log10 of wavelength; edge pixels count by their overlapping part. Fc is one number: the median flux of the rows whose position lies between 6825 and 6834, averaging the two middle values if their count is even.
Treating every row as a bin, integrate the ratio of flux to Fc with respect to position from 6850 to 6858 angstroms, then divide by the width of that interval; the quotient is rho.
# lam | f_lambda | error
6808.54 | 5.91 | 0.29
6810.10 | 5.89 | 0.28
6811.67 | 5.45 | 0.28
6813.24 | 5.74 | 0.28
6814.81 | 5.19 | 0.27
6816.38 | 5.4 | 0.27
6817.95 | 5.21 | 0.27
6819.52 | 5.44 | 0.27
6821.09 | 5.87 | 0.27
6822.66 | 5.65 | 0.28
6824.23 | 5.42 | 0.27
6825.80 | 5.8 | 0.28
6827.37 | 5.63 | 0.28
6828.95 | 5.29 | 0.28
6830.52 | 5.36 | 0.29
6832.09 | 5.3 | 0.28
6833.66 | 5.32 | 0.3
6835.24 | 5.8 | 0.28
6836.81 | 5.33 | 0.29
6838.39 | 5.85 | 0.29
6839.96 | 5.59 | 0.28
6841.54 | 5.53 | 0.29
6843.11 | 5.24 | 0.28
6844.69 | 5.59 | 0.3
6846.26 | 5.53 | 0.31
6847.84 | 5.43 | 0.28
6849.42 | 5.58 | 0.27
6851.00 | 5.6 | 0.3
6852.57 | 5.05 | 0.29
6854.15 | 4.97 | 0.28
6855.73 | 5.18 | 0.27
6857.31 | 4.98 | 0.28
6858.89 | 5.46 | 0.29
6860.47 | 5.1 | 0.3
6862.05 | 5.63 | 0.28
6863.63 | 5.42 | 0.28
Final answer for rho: 0.97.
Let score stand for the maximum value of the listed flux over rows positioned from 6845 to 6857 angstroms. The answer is 5.6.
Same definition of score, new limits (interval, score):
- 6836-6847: 5.85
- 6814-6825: 5.87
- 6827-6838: 5.8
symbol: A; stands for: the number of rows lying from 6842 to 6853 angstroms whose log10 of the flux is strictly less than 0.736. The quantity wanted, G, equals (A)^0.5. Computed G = 1.73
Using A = 3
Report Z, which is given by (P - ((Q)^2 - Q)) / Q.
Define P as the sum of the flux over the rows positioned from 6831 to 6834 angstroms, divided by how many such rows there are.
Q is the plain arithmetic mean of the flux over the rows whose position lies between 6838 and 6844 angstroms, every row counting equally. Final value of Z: -3.6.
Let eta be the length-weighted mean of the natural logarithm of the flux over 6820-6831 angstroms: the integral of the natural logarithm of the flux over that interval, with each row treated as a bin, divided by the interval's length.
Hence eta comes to 1.72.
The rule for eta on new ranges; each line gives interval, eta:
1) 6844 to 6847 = 1.72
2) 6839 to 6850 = 1.71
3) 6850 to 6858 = 1.64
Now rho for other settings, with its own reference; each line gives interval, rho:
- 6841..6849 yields 1.02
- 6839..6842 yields 1.04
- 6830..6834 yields 1.00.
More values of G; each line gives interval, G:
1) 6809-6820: 2.00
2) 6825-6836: 2.00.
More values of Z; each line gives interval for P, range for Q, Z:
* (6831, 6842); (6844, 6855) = -3.4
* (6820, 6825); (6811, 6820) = -3.4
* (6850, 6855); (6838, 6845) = -3.6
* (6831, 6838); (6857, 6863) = -3.3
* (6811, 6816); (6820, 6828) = -3.7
